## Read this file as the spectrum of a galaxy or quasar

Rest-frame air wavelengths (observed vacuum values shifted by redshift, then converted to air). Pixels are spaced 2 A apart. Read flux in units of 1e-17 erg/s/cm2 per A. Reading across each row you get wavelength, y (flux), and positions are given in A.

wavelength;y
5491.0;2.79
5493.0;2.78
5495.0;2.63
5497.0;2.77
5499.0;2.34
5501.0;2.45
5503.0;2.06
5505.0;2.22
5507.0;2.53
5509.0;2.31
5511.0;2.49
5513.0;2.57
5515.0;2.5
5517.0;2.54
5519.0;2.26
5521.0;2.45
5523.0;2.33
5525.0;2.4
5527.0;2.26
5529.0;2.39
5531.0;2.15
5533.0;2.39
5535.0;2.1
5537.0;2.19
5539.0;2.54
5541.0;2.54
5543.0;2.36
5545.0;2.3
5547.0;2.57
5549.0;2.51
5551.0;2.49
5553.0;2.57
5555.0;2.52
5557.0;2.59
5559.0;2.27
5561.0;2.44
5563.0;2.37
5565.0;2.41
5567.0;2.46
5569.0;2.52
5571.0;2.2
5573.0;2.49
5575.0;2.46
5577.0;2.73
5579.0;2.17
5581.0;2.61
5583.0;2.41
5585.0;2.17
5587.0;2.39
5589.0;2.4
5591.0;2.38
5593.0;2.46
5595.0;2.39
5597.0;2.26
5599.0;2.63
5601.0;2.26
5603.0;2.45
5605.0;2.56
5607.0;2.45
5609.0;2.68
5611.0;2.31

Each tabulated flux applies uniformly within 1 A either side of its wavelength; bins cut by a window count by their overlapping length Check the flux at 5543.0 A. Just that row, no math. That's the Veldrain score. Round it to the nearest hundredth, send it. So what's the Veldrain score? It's 2.36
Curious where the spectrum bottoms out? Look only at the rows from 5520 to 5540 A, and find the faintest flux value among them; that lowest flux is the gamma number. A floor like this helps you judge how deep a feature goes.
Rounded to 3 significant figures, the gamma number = 2.10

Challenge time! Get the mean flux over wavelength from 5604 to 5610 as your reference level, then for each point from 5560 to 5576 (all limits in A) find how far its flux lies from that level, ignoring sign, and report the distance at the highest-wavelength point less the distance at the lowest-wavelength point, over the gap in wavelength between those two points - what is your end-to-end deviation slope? -0.001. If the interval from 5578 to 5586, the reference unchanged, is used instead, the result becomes 0.000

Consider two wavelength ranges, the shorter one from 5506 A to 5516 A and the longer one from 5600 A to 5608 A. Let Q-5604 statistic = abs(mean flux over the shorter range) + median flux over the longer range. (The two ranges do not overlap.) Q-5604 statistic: 4.93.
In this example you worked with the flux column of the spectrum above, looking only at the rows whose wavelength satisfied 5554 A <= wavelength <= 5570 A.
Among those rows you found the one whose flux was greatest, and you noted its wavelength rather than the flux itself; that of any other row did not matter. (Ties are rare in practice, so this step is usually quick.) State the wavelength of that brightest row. 5557.0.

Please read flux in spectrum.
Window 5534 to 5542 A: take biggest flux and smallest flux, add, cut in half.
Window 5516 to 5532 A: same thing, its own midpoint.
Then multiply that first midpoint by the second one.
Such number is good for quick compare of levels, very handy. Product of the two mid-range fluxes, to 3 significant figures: 5.44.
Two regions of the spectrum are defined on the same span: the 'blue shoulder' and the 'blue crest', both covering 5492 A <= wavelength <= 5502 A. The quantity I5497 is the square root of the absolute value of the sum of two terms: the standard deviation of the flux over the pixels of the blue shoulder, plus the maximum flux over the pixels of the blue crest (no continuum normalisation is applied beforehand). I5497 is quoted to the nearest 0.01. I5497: 1.72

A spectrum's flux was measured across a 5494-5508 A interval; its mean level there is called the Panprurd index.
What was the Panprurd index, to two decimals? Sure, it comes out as 2.43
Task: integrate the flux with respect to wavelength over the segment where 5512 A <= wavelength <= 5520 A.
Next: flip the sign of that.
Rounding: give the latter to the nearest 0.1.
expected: -19.7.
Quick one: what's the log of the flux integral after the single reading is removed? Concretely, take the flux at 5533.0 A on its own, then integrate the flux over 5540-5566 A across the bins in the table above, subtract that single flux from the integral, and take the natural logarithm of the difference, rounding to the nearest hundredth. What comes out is 4.12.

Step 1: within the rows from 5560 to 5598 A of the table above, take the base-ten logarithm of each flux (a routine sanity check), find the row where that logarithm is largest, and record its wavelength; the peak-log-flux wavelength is 5577.0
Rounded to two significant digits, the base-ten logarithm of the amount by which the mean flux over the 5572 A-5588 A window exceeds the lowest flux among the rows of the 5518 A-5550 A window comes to -0.48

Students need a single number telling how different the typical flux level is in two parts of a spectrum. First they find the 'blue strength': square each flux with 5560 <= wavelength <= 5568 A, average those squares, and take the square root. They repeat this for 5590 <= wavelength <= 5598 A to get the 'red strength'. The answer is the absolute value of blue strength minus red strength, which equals 0.047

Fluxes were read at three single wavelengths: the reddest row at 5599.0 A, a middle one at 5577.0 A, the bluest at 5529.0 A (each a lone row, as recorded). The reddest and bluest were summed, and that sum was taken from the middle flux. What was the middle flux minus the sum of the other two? -2.29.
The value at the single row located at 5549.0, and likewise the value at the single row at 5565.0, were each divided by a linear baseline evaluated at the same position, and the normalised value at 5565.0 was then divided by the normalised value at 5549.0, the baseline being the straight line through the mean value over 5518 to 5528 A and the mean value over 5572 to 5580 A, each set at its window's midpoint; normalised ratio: 0.95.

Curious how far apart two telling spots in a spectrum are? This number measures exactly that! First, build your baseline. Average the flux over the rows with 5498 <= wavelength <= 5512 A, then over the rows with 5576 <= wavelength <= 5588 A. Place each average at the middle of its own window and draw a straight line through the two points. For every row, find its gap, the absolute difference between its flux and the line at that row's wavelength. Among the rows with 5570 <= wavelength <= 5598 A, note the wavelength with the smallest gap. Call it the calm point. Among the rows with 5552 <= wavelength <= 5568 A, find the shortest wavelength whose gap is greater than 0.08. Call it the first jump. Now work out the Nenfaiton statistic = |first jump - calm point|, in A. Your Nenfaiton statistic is 30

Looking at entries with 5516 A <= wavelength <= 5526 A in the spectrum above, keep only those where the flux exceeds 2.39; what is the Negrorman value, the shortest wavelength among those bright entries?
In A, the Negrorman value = 5517.0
